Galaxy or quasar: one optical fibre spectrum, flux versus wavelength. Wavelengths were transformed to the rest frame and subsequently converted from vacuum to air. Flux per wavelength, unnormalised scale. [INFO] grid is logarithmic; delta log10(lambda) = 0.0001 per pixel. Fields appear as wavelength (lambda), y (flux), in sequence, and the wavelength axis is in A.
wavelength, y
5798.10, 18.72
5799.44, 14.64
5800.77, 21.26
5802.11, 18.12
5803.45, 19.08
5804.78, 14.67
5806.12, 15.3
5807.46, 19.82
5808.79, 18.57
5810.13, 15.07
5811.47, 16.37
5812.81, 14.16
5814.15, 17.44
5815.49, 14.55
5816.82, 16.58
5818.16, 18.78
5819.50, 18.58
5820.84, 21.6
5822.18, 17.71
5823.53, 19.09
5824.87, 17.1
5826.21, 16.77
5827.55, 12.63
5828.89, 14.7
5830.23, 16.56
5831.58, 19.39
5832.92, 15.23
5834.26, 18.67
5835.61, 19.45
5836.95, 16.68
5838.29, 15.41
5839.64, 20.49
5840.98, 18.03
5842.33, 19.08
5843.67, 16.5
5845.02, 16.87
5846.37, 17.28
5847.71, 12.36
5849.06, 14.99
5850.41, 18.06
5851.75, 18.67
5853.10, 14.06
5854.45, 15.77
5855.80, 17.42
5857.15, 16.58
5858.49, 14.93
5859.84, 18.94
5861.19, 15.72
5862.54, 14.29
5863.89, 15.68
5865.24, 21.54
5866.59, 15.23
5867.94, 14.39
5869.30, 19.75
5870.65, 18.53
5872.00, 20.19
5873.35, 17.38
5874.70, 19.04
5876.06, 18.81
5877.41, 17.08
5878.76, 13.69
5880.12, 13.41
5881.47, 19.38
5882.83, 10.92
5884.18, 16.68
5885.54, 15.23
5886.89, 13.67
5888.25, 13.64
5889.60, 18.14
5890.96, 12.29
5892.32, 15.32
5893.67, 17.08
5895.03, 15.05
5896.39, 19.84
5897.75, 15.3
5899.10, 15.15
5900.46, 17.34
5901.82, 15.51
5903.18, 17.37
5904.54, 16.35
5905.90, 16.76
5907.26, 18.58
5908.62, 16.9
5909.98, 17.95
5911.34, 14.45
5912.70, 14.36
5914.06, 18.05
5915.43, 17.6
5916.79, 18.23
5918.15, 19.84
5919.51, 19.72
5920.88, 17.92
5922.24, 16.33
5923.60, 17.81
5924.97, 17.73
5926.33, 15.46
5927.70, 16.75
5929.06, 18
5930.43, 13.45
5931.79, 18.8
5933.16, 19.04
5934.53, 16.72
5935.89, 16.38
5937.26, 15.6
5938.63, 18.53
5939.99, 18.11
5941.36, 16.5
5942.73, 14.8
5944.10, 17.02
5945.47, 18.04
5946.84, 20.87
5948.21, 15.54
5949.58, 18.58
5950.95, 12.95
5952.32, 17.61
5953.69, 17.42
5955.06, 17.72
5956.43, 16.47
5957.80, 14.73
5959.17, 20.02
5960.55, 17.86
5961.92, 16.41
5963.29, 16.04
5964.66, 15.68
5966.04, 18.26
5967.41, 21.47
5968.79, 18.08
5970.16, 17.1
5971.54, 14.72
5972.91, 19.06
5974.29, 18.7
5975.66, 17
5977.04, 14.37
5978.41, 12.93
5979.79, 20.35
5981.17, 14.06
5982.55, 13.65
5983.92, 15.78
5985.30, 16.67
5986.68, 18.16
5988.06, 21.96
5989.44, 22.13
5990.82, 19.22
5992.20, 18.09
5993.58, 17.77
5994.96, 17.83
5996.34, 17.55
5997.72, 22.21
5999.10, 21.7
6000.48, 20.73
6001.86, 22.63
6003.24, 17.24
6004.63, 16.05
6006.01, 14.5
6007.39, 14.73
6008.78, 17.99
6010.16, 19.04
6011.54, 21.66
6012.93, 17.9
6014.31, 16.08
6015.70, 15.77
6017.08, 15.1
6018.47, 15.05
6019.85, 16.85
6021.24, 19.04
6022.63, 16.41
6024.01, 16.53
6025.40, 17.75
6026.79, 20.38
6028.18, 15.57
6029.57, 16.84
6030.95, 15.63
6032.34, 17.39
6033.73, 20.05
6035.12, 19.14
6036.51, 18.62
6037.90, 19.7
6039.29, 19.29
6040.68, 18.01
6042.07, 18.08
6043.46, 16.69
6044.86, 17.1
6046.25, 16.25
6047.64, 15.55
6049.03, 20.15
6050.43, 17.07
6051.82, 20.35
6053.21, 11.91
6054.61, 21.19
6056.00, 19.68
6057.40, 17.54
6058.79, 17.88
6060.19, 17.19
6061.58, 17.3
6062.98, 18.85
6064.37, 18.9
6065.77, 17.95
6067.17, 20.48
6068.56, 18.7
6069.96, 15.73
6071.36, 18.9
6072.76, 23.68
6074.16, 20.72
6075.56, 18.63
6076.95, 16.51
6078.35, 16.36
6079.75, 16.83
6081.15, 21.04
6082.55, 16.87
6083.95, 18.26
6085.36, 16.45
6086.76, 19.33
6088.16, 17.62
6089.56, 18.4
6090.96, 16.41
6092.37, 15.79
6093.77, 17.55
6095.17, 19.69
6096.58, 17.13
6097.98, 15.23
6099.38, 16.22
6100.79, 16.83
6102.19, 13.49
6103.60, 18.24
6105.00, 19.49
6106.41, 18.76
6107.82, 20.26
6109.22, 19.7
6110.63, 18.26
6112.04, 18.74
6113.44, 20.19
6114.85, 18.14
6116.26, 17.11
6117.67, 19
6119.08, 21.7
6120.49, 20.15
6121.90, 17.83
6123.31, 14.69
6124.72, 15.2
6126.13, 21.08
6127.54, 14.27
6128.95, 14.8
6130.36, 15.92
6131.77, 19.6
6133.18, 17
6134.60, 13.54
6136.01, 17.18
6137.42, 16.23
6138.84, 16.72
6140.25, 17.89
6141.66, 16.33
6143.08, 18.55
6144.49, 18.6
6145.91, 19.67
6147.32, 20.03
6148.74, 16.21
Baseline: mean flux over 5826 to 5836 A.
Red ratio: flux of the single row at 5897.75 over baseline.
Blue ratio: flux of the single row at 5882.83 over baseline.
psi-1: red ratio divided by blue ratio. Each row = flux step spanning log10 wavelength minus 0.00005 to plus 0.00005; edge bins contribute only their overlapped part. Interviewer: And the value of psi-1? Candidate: 1.4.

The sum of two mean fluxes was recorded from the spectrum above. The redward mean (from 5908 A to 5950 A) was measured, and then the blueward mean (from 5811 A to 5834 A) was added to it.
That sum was 34.2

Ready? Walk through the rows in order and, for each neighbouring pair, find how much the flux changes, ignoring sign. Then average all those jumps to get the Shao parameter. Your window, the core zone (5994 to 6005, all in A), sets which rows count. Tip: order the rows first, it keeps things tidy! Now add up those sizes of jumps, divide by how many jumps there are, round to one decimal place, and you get 2.1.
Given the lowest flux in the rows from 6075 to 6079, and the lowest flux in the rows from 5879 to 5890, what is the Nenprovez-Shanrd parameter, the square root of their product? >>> 13.4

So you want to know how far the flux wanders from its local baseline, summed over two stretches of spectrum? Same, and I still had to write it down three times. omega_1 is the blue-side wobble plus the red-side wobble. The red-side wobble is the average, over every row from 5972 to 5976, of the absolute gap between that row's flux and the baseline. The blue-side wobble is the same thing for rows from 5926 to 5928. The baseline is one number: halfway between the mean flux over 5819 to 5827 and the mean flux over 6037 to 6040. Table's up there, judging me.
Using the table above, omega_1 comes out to 3.7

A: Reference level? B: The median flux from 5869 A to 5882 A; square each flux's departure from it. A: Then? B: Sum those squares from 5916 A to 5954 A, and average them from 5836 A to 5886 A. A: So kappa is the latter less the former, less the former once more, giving -278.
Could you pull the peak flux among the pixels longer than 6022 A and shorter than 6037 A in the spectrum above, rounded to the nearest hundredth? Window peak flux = 20.38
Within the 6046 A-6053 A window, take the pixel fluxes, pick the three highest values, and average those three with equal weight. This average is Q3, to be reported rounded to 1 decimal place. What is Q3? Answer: 19.2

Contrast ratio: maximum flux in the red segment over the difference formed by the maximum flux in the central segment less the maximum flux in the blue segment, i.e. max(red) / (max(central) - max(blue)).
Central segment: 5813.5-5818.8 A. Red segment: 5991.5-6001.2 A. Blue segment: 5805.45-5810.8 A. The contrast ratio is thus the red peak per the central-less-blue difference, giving -21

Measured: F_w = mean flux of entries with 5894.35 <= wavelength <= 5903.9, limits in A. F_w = 16.5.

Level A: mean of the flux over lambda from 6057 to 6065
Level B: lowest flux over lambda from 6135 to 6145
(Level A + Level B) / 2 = 17.1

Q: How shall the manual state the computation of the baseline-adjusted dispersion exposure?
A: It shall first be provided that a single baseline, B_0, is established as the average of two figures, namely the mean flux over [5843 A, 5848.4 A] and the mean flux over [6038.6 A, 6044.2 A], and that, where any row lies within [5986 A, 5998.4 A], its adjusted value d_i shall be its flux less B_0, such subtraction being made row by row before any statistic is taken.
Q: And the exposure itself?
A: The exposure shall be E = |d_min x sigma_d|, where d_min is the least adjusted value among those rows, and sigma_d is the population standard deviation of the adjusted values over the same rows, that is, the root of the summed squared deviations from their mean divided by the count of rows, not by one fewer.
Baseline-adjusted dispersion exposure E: 1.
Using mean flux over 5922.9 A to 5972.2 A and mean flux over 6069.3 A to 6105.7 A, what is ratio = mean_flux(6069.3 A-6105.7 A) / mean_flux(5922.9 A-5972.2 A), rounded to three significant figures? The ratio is 1.04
